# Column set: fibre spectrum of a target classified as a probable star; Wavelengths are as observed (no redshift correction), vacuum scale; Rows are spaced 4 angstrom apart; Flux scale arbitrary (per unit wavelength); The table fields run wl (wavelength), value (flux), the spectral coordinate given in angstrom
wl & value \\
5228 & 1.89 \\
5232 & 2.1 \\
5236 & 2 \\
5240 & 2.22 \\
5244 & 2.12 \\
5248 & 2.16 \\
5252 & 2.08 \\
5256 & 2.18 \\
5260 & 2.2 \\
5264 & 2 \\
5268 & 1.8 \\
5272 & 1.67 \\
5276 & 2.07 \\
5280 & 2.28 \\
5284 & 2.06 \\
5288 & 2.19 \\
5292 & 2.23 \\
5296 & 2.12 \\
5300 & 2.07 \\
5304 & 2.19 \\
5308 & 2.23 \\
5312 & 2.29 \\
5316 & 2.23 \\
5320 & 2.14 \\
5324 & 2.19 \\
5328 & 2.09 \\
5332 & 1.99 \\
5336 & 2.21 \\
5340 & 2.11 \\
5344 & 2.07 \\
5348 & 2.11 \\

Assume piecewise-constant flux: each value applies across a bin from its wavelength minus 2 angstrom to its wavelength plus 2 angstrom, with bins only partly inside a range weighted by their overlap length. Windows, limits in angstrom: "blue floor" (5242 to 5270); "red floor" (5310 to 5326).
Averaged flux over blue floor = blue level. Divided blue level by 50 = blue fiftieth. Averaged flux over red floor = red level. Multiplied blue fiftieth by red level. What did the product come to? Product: 0.092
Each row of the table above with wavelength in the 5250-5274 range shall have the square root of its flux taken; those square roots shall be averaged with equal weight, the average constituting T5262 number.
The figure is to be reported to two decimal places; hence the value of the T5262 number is 1.41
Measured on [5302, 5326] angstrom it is 1.49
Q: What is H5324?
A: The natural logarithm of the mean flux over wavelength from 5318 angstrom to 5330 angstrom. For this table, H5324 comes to 0.76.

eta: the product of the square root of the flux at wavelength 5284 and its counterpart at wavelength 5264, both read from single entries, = 2.03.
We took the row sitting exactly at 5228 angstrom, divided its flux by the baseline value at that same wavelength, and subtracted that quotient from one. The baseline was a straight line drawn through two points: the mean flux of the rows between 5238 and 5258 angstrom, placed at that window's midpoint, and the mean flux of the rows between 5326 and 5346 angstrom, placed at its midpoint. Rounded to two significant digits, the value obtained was 0.13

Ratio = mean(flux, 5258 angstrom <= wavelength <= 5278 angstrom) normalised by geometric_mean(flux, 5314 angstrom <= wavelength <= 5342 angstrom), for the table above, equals 0.91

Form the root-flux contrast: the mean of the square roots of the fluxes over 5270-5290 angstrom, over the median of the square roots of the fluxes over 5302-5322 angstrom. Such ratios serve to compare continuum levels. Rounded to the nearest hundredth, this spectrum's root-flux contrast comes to 0.96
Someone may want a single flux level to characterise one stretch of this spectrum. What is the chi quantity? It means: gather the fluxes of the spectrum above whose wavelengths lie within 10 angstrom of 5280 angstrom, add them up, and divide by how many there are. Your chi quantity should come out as 2.05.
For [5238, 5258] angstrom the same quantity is 2.15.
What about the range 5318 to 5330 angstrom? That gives 2.14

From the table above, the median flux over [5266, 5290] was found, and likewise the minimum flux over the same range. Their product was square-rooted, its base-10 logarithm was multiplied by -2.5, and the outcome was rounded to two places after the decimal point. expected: -0.67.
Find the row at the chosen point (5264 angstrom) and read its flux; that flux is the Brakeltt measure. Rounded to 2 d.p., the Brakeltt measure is 2.00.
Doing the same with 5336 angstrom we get 2.21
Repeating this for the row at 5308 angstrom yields 2.23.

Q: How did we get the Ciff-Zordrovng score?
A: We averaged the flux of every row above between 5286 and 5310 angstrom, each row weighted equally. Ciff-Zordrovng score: 2.17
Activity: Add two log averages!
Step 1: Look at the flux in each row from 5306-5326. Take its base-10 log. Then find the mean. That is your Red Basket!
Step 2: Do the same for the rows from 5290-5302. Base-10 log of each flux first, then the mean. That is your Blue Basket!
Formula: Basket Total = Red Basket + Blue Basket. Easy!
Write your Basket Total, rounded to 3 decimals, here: 0.676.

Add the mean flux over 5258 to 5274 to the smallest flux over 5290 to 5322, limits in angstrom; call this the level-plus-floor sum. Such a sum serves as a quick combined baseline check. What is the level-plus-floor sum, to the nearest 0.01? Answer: 3.99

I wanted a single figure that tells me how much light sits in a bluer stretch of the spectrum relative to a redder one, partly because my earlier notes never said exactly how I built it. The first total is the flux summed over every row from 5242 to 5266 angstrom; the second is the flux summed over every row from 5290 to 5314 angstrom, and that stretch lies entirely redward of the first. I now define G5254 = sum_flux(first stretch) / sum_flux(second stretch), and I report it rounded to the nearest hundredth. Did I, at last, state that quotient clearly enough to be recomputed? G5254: 0.97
